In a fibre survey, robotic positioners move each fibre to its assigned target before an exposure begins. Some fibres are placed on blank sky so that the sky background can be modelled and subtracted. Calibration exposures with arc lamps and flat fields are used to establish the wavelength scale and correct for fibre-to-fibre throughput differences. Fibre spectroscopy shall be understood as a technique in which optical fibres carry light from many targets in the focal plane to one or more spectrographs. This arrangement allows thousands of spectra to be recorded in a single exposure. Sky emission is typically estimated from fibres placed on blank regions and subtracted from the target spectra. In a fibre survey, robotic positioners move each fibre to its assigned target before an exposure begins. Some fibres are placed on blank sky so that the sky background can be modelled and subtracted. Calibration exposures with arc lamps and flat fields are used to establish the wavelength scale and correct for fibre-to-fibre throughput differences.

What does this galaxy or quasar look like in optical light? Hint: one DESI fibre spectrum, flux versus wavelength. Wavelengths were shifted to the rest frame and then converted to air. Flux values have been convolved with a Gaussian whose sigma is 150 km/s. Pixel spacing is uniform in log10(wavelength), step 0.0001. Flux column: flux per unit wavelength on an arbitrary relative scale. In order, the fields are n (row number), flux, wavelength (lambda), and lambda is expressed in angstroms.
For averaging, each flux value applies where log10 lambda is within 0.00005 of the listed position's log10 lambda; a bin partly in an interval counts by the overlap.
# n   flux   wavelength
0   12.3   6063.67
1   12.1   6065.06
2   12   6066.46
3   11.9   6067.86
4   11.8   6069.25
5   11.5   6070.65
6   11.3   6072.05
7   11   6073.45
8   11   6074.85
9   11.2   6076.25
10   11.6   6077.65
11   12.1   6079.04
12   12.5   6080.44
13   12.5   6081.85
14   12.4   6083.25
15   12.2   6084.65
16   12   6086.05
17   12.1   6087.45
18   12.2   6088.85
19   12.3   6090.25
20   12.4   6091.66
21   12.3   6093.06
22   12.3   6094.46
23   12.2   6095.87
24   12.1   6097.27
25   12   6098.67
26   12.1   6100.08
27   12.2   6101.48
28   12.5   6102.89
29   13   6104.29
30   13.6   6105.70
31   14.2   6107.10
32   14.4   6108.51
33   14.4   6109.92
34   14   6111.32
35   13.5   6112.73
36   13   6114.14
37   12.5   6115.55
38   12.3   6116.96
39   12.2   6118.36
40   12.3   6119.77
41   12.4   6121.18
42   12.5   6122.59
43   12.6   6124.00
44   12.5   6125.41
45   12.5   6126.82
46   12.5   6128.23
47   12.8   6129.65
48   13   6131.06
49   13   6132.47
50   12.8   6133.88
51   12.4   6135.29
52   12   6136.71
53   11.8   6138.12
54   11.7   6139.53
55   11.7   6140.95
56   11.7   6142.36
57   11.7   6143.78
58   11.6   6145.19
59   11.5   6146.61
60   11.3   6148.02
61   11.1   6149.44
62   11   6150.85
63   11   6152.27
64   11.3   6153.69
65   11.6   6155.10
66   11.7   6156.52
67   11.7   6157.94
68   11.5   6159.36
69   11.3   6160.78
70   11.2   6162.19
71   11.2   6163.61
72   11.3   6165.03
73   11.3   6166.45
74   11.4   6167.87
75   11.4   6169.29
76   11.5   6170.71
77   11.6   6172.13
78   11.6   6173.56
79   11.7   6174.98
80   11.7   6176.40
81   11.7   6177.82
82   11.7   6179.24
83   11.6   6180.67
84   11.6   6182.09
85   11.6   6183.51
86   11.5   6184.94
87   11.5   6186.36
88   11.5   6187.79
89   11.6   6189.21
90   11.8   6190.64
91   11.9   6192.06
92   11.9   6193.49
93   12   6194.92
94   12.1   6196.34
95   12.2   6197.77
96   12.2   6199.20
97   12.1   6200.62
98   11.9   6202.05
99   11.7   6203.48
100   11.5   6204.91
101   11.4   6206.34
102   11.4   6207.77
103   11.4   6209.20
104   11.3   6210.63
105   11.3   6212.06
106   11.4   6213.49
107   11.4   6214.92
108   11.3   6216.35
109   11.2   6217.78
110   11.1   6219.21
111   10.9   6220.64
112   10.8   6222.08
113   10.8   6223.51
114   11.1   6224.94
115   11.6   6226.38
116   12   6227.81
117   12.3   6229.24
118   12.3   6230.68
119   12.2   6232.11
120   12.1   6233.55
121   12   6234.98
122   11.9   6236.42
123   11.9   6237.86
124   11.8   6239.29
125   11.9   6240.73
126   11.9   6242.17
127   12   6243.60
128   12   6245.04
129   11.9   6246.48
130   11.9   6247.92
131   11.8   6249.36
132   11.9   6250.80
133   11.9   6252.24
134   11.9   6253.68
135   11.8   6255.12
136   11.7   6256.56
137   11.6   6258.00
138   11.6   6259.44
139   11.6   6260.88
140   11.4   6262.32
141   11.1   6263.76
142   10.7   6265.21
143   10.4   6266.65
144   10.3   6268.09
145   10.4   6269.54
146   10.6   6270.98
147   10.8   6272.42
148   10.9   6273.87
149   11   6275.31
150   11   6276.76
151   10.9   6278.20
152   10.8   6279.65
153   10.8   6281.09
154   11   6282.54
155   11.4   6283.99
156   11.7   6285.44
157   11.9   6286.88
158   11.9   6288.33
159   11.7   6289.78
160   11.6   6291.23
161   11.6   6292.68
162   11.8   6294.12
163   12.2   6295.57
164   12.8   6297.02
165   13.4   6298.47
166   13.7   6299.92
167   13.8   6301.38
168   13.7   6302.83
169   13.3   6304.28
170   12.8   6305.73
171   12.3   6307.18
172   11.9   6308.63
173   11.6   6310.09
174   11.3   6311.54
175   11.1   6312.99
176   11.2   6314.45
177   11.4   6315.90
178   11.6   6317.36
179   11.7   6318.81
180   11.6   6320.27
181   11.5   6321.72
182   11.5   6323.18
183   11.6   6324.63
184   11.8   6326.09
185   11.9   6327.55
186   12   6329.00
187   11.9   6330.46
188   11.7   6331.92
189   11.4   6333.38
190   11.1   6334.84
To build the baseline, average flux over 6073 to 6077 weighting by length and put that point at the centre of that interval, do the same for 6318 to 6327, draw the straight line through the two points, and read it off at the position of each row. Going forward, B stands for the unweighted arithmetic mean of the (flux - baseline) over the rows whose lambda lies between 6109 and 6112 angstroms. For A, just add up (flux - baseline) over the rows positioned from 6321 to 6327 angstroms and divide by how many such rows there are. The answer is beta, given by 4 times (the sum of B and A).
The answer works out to 12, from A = 0.0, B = 3.05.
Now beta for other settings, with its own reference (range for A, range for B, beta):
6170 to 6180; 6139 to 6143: 3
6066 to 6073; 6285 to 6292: 3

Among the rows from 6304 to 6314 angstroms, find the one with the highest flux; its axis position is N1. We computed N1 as 6304.28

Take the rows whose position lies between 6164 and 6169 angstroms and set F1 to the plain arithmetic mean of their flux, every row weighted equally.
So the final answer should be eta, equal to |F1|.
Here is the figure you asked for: 11.3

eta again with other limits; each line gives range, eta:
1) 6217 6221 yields 11.1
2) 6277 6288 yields 11.2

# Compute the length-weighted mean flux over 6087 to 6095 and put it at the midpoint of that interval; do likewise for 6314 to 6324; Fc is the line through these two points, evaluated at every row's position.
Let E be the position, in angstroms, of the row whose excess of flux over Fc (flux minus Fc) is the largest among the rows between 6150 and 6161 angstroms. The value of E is 6157.94 angstroms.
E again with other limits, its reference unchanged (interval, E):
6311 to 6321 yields 6318.81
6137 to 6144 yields 6138.12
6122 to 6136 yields 6132.47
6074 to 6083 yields 6081.85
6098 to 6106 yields 6105.70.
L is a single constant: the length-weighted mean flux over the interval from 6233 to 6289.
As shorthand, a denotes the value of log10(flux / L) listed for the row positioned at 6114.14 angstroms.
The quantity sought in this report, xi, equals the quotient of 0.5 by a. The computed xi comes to 9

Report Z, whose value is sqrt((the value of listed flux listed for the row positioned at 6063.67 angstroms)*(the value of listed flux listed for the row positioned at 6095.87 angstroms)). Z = 12.2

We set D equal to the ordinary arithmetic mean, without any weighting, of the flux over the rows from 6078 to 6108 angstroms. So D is 12.44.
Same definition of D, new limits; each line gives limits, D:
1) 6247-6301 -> 11.50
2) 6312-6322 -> 11.44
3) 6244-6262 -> 11.80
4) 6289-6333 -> 12.07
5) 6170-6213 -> 11.68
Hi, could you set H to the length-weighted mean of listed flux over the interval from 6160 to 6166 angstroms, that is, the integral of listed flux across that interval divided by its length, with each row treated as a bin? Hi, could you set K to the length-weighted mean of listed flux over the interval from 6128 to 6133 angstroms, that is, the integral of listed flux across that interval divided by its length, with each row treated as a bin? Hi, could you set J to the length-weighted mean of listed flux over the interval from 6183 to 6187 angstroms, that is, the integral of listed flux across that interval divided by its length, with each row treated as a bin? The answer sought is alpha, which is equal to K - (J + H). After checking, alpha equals -10.0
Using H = 11.3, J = 11.5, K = 12.8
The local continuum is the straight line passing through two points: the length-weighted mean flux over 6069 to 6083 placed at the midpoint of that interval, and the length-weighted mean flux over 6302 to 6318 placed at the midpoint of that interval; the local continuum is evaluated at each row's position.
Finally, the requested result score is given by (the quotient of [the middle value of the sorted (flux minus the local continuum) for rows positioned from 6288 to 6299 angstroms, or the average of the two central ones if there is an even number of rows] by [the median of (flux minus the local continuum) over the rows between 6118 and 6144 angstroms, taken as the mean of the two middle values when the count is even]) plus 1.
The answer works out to 0.8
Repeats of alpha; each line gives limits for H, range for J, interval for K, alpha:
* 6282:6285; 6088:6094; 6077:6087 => -11.3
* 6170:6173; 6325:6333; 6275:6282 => -12.4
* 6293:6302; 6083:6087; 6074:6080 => -13.5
